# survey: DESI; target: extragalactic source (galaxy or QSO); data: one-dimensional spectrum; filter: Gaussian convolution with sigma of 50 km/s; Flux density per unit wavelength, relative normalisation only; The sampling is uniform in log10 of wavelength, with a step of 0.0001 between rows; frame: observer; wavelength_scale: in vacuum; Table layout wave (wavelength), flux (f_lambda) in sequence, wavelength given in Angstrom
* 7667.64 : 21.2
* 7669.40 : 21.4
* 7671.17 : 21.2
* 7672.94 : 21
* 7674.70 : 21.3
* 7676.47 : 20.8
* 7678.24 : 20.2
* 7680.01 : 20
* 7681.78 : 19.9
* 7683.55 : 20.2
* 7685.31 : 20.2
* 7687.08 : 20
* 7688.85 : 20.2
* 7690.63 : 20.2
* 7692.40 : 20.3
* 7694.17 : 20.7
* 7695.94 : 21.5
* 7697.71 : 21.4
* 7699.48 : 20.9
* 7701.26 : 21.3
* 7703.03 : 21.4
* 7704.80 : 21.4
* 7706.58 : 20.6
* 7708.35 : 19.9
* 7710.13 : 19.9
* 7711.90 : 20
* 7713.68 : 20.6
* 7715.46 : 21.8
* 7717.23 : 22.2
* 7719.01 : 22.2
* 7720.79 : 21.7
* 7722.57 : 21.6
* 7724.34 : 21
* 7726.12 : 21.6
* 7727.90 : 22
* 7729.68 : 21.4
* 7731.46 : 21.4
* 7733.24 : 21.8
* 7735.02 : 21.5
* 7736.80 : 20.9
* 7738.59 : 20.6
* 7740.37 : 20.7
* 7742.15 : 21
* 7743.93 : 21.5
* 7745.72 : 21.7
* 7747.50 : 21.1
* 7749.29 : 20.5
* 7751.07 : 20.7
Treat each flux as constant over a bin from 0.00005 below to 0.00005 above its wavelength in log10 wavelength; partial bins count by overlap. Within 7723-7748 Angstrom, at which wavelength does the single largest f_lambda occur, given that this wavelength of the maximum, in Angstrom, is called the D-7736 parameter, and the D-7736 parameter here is 7727.90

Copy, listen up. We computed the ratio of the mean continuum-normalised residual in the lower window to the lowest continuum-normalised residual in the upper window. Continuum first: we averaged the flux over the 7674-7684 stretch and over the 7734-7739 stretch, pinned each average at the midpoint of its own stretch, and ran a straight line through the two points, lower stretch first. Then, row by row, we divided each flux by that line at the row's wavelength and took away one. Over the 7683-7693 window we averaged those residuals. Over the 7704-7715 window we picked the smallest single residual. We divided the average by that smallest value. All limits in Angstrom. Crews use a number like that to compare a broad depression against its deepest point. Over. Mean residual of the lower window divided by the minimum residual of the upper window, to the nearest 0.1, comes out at 0.4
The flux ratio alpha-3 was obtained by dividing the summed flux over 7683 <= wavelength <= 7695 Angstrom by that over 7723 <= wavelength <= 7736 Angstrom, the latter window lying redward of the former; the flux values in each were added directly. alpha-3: 0.94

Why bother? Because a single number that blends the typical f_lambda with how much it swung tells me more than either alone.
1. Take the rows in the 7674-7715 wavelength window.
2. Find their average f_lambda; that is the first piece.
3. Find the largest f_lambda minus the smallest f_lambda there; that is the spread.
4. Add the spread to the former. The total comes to 22.2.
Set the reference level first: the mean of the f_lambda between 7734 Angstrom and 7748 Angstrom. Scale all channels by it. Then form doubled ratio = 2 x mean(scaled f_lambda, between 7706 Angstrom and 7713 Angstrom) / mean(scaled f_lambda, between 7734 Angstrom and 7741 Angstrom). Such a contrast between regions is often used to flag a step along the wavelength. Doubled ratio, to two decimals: 1.92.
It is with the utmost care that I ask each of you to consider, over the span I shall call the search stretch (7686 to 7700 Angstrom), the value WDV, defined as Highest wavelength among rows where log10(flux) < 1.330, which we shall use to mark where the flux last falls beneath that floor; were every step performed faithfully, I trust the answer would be 7699.48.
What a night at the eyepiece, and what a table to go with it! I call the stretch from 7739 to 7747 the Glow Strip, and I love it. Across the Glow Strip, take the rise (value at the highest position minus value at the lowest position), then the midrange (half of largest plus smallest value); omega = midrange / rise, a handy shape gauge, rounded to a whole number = 21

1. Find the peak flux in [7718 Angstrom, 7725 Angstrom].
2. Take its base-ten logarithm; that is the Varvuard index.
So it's 1.346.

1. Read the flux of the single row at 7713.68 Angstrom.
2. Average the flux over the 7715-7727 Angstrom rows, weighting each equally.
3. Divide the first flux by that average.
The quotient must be 0.948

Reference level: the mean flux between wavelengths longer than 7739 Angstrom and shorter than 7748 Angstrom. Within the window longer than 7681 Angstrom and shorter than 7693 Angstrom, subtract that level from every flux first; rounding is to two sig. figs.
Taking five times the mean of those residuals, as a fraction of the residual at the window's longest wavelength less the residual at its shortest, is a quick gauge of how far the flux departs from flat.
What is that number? -13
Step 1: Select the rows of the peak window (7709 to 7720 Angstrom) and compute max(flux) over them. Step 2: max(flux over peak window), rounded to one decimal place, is 22.2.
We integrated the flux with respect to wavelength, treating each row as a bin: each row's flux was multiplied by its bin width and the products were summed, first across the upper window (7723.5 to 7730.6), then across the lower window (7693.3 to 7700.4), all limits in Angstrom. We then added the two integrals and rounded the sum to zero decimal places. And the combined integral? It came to 303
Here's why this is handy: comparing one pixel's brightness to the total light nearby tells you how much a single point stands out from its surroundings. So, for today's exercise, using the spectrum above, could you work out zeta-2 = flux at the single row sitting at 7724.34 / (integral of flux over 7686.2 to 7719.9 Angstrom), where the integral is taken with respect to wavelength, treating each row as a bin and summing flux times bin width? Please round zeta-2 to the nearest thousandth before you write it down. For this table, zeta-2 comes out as 0.030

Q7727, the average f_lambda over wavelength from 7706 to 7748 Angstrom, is 21.2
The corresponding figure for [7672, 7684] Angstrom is 20.5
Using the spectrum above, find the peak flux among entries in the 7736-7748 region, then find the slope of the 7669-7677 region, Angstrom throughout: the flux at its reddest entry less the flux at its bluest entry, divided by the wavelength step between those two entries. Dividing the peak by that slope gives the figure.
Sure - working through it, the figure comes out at -256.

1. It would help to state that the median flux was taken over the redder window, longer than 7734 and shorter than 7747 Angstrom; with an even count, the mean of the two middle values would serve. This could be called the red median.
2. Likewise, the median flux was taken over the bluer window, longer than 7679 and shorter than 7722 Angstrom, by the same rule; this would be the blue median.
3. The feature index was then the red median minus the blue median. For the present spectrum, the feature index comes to 0.4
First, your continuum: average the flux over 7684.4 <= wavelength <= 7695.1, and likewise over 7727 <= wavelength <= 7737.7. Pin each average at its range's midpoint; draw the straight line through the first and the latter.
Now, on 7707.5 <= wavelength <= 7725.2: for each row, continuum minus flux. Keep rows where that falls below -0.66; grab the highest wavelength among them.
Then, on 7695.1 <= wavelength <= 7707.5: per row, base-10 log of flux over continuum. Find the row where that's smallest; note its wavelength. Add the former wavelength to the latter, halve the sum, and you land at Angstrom 7712.8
